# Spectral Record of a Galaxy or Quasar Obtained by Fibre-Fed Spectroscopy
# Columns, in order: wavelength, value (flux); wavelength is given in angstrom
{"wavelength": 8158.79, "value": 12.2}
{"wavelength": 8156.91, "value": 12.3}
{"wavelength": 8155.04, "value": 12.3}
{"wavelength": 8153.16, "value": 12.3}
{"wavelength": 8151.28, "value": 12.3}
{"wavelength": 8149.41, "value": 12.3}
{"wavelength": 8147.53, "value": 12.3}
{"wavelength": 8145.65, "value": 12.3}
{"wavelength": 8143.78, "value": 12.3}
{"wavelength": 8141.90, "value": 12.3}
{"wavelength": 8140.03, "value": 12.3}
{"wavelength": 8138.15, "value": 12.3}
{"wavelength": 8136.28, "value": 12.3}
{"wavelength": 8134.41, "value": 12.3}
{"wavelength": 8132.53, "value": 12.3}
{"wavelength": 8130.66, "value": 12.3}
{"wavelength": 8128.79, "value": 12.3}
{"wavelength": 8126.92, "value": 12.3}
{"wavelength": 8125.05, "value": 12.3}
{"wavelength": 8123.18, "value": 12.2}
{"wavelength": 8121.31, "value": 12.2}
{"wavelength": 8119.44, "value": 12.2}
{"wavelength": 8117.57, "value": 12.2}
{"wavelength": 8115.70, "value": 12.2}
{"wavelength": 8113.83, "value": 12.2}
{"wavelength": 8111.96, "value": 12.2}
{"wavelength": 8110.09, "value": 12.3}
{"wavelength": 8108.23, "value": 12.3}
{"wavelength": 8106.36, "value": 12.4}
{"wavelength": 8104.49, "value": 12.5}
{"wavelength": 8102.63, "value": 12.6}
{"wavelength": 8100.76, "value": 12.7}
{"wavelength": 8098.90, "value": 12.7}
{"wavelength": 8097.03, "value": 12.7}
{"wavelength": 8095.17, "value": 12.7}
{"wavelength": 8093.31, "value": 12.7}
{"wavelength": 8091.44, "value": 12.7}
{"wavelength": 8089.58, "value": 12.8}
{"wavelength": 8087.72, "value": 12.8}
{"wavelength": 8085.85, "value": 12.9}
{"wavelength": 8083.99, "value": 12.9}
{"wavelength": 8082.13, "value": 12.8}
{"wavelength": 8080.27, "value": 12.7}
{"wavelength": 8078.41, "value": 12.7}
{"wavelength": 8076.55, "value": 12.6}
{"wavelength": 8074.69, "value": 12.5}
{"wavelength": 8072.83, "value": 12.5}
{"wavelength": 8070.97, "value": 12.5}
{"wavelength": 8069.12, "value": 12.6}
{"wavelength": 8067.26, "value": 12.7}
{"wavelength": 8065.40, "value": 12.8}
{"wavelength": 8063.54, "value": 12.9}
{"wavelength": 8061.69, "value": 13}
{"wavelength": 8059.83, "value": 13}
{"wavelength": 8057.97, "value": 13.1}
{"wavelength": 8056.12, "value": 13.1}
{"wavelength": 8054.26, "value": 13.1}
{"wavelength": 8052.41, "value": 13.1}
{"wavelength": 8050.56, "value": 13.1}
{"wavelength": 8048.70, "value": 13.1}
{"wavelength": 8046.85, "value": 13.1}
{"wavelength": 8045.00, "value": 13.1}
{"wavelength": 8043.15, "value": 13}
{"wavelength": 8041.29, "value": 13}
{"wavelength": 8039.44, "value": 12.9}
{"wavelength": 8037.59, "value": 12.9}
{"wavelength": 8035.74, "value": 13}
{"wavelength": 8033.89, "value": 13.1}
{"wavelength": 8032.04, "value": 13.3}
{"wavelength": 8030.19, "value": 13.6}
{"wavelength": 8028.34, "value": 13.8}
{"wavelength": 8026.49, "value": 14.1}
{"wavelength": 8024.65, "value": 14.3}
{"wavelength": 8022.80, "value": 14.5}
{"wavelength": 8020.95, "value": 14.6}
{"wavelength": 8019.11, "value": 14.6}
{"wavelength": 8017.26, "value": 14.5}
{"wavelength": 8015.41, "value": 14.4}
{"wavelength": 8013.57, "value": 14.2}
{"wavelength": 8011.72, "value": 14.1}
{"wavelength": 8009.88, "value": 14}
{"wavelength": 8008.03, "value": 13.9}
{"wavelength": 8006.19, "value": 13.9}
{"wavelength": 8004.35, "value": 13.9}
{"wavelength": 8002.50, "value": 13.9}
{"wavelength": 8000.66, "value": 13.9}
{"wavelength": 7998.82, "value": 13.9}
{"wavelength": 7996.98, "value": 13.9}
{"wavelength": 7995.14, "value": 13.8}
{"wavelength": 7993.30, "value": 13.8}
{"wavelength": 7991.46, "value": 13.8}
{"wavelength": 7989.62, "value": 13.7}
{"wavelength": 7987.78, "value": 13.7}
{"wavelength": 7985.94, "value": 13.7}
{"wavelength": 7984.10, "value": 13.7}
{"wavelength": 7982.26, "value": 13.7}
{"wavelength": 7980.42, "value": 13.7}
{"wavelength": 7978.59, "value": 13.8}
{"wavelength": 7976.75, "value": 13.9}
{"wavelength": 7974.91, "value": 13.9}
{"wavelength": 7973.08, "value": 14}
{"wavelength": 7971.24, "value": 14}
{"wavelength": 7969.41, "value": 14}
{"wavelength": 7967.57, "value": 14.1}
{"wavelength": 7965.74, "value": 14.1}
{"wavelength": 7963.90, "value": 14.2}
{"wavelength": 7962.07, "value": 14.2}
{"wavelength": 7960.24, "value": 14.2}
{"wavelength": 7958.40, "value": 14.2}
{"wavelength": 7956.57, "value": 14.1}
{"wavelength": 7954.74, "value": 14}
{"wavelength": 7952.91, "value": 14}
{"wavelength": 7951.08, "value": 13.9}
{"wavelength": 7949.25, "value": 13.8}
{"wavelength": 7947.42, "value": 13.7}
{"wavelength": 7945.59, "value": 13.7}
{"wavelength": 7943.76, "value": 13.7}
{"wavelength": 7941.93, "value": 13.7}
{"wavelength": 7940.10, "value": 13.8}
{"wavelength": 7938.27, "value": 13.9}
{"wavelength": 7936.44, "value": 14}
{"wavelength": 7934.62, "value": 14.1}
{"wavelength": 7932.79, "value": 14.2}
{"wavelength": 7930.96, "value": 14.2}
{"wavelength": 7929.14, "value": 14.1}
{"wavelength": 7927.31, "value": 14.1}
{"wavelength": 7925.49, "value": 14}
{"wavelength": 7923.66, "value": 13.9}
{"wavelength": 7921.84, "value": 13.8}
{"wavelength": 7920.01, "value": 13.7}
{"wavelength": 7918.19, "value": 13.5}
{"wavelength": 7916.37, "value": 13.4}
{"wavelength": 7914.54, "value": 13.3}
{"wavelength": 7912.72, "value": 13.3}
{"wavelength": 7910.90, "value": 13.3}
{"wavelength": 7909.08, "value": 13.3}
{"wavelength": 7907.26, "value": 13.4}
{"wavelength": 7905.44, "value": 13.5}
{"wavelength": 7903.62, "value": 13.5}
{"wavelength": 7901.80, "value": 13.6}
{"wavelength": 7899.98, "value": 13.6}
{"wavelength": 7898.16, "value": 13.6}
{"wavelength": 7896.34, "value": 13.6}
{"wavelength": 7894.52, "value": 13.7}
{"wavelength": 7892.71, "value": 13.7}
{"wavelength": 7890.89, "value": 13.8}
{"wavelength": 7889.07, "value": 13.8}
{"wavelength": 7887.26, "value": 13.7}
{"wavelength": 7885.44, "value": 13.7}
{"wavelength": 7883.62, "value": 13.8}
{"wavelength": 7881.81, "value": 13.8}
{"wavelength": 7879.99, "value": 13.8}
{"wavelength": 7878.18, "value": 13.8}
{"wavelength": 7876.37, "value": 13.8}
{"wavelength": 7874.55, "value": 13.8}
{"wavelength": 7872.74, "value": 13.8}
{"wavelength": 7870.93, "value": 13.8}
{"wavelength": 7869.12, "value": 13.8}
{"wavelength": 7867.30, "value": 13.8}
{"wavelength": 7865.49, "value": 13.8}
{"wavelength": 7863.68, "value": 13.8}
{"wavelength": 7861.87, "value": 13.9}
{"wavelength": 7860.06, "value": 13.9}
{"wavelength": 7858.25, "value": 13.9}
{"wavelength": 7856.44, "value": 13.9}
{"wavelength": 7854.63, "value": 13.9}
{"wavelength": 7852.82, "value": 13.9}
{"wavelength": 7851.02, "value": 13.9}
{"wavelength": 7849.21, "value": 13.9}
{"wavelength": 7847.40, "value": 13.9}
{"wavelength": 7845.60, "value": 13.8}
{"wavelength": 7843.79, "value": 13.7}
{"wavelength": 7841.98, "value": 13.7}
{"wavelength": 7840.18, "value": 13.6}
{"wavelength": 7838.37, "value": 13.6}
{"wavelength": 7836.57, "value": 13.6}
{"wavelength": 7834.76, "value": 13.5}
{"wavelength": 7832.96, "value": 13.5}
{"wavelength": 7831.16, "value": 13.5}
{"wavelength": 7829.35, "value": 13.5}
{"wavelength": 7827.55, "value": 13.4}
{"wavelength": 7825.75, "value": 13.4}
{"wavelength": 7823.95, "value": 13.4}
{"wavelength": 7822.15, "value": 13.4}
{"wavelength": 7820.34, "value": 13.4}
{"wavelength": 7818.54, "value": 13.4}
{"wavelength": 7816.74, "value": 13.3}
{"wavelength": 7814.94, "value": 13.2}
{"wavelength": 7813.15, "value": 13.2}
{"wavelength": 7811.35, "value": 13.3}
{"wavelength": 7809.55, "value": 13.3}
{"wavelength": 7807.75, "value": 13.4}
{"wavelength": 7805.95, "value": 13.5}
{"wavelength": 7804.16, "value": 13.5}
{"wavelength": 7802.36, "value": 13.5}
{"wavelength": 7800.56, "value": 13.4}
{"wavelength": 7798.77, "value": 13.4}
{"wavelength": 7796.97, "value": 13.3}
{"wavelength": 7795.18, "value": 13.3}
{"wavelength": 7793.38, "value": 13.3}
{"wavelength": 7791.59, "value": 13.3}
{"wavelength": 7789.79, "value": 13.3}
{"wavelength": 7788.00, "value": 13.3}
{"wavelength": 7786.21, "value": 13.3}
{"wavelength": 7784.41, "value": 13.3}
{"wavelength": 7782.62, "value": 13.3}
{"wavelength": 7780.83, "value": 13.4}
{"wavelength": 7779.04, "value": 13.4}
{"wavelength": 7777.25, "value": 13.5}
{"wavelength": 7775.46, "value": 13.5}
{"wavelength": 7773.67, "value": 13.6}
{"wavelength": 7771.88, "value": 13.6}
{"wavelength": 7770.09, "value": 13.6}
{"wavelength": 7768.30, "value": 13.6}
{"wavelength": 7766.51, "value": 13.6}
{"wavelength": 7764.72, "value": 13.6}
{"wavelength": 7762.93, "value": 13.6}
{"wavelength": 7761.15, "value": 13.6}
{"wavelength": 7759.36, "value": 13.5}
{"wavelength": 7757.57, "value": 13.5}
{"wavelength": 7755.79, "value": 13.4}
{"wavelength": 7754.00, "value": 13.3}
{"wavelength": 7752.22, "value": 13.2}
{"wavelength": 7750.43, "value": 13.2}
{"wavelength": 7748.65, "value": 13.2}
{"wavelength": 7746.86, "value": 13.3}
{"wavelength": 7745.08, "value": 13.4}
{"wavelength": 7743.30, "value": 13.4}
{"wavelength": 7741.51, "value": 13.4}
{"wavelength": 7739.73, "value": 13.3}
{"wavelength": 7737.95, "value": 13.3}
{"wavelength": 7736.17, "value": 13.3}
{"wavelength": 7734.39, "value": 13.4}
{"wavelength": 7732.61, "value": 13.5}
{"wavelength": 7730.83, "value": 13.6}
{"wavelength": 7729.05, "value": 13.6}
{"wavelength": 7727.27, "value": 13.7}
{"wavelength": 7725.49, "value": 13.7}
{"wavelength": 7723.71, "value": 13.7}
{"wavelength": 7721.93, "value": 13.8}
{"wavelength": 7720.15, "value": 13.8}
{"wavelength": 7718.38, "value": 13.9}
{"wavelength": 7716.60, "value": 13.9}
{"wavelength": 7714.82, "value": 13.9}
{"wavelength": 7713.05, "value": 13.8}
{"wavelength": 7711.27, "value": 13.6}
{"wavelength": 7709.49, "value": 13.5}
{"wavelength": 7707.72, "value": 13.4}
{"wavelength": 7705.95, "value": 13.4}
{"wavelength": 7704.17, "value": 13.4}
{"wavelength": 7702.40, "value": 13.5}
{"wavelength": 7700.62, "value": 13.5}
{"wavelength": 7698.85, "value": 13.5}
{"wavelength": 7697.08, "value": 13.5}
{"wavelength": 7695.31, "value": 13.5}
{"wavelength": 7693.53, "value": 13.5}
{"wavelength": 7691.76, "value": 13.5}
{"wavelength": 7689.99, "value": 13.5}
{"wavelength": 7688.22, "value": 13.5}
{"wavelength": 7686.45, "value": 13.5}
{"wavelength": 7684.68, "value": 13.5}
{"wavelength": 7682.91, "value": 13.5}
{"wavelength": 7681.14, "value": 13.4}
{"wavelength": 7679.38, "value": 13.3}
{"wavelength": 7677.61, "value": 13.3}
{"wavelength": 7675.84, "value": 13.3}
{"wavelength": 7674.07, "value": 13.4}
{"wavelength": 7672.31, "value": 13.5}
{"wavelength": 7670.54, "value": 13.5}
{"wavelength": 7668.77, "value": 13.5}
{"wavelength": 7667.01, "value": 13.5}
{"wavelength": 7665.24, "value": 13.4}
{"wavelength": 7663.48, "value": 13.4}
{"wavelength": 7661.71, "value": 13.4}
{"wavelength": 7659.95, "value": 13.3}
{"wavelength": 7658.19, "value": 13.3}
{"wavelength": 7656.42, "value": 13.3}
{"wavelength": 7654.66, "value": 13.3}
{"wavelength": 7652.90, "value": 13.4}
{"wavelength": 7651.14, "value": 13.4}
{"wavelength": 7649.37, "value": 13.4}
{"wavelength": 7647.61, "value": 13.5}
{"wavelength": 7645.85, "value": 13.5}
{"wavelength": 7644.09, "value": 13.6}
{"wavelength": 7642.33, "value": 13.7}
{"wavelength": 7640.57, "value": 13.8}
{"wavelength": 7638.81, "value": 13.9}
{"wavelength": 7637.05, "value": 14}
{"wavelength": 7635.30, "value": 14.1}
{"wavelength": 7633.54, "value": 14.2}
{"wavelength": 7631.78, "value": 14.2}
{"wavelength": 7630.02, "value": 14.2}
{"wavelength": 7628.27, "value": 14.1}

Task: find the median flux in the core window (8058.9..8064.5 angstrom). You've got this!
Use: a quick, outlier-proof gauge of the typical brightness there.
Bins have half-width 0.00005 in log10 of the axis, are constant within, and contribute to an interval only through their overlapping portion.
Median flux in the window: 13.0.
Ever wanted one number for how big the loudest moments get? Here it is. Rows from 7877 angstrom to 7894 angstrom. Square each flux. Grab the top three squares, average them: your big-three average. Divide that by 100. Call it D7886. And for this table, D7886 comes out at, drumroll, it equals 1.90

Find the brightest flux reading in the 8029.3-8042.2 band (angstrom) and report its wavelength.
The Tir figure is 8030.19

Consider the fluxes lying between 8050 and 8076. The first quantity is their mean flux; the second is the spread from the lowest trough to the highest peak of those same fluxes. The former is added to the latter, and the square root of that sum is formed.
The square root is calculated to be 3.67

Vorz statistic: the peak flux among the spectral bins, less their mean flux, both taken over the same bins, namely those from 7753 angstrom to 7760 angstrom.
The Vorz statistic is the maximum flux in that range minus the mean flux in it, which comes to 0.07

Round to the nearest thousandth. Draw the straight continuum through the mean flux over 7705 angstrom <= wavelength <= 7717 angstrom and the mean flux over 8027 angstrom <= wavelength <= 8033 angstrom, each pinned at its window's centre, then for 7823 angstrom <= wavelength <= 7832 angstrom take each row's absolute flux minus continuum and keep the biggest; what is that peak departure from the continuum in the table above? 0.216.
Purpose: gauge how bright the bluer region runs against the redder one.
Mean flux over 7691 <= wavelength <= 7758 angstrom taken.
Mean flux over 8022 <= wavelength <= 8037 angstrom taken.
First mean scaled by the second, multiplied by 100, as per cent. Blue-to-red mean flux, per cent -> 99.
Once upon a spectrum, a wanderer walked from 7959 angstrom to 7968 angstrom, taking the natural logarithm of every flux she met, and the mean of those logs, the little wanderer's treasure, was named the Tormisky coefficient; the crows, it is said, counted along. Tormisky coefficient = 2.65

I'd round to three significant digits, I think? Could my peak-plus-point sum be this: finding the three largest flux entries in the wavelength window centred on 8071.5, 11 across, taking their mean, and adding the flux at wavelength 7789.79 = 25.9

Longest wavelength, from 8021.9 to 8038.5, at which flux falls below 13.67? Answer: 8037.59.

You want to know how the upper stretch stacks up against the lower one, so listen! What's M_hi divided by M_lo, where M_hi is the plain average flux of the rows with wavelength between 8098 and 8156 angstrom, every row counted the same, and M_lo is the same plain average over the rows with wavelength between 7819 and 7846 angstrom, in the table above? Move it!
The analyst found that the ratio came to 0.91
